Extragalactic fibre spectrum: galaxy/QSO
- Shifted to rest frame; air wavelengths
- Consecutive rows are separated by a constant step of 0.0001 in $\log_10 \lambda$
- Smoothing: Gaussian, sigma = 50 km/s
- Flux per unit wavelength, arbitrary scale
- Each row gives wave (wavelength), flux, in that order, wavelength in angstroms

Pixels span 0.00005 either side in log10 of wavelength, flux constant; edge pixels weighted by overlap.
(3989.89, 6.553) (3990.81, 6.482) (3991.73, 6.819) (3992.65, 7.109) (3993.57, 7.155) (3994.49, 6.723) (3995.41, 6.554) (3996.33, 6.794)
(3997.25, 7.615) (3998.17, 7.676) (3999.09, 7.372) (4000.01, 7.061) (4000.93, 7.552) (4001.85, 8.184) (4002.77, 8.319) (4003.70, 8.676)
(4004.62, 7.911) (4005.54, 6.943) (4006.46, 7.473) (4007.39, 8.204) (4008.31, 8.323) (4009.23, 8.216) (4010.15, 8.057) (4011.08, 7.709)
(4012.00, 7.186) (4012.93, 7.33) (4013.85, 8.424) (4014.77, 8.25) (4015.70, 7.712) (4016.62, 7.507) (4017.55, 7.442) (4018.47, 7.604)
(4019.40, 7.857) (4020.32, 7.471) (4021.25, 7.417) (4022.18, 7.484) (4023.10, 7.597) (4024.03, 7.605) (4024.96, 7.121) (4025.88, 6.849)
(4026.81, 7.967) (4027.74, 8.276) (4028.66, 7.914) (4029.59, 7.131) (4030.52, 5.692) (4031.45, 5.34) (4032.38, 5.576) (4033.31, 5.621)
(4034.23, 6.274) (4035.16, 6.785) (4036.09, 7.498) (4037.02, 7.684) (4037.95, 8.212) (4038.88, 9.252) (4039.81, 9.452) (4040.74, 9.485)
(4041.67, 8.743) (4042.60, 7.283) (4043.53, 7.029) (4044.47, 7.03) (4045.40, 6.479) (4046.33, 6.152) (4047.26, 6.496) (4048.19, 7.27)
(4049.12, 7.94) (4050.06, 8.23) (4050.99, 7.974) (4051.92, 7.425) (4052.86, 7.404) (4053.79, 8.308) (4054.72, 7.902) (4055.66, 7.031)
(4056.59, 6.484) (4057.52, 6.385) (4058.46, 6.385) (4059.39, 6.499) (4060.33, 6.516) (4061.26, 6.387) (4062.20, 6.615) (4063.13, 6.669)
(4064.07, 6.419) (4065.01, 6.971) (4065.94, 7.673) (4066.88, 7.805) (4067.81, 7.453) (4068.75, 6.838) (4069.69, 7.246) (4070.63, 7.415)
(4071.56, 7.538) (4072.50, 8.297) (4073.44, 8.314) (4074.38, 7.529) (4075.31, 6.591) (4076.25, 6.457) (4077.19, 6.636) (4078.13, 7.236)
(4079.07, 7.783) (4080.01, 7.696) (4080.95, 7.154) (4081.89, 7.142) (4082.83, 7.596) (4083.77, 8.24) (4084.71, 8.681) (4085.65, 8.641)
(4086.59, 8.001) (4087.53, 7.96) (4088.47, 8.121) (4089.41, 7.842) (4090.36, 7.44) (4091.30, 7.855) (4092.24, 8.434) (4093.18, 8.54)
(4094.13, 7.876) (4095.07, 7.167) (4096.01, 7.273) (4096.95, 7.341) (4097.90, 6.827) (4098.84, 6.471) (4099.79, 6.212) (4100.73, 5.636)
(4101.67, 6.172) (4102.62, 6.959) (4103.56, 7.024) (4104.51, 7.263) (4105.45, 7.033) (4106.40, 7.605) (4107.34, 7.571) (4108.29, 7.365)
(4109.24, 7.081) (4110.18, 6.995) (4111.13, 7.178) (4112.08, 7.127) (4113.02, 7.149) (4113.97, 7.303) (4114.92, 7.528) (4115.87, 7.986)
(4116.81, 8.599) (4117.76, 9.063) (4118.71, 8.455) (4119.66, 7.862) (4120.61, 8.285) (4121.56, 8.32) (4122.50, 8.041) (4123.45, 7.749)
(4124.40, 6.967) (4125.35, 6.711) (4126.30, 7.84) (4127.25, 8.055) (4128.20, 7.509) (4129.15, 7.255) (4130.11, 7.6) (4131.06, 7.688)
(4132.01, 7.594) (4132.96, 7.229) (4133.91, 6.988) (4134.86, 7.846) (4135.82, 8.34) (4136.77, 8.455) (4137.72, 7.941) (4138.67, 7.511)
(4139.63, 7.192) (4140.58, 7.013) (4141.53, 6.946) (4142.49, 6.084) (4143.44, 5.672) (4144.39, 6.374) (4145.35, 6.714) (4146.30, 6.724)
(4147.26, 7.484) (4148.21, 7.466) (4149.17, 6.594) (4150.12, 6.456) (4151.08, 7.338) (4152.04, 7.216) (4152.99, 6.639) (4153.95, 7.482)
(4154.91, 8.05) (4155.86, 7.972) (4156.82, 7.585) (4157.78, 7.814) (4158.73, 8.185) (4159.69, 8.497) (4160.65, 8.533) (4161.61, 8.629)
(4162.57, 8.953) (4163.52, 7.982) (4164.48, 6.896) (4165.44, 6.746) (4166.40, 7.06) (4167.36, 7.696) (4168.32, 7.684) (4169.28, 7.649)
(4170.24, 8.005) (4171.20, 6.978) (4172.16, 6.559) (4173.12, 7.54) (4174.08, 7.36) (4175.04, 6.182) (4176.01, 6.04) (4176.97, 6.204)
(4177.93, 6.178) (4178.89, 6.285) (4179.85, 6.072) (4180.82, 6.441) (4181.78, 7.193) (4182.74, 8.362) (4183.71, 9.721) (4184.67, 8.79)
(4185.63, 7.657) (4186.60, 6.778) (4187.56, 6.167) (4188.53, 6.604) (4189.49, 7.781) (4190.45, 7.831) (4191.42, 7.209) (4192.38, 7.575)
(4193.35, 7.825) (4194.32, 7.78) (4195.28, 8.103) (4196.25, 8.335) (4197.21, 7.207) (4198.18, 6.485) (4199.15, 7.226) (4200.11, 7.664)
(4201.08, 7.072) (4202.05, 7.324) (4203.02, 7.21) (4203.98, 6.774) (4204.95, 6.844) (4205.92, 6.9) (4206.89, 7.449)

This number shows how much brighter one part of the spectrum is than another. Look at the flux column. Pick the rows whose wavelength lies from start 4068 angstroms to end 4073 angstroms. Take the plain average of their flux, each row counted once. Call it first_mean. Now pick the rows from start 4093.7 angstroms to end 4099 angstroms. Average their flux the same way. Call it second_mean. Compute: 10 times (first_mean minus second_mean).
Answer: 3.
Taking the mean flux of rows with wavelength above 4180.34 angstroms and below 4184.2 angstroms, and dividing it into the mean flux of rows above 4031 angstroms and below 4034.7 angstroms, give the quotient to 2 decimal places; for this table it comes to 0.72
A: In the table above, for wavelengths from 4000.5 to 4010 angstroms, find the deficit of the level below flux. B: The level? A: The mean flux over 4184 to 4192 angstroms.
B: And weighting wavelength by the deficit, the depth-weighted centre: 4005.2 angstroms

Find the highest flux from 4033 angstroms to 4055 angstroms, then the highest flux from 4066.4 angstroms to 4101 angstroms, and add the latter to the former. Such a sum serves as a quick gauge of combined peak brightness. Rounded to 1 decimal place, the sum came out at 18.2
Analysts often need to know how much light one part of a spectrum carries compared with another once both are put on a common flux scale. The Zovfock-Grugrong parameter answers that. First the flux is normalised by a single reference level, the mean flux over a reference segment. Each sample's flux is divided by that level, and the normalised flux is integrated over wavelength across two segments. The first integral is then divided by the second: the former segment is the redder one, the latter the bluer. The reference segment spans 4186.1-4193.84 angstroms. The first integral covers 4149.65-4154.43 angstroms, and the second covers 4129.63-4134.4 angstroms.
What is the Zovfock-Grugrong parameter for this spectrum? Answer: 0.95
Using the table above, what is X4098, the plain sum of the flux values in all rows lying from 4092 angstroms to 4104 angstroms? 92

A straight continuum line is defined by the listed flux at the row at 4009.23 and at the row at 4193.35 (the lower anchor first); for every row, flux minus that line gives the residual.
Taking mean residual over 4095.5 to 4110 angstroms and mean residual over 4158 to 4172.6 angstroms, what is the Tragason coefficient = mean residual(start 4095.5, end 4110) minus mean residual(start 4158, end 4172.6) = -0.95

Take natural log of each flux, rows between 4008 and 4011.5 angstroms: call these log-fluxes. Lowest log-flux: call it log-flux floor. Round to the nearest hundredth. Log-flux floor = 2.04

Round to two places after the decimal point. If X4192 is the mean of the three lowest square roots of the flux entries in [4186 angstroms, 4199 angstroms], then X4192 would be 2.53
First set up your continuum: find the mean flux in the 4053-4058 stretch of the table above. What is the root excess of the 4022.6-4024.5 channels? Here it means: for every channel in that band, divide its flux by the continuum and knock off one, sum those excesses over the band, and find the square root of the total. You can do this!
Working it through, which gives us 0.32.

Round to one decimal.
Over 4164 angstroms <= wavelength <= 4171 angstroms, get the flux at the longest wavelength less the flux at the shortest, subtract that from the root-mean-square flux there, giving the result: 6.3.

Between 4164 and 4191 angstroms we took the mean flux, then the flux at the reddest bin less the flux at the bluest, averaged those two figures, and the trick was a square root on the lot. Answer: 2.01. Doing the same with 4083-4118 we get 2.04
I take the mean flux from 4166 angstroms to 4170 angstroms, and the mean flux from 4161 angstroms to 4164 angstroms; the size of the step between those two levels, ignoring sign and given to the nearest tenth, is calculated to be 1.0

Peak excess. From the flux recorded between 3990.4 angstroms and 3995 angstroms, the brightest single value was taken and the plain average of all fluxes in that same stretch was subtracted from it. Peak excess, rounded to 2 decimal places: 0.30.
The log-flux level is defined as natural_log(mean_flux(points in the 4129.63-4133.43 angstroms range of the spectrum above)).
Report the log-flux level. 2.02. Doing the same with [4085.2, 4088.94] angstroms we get 2.10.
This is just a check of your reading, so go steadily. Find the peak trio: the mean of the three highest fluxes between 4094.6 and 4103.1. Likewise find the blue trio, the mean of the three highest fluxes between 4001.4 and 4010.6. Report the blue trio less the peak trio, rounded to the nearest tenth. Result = 1.2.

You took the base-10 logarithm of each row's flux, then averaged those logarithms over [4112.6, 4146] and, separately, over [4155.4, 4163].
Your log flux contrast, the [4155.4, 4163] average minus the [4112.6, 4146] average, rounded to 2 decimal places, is 0.04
